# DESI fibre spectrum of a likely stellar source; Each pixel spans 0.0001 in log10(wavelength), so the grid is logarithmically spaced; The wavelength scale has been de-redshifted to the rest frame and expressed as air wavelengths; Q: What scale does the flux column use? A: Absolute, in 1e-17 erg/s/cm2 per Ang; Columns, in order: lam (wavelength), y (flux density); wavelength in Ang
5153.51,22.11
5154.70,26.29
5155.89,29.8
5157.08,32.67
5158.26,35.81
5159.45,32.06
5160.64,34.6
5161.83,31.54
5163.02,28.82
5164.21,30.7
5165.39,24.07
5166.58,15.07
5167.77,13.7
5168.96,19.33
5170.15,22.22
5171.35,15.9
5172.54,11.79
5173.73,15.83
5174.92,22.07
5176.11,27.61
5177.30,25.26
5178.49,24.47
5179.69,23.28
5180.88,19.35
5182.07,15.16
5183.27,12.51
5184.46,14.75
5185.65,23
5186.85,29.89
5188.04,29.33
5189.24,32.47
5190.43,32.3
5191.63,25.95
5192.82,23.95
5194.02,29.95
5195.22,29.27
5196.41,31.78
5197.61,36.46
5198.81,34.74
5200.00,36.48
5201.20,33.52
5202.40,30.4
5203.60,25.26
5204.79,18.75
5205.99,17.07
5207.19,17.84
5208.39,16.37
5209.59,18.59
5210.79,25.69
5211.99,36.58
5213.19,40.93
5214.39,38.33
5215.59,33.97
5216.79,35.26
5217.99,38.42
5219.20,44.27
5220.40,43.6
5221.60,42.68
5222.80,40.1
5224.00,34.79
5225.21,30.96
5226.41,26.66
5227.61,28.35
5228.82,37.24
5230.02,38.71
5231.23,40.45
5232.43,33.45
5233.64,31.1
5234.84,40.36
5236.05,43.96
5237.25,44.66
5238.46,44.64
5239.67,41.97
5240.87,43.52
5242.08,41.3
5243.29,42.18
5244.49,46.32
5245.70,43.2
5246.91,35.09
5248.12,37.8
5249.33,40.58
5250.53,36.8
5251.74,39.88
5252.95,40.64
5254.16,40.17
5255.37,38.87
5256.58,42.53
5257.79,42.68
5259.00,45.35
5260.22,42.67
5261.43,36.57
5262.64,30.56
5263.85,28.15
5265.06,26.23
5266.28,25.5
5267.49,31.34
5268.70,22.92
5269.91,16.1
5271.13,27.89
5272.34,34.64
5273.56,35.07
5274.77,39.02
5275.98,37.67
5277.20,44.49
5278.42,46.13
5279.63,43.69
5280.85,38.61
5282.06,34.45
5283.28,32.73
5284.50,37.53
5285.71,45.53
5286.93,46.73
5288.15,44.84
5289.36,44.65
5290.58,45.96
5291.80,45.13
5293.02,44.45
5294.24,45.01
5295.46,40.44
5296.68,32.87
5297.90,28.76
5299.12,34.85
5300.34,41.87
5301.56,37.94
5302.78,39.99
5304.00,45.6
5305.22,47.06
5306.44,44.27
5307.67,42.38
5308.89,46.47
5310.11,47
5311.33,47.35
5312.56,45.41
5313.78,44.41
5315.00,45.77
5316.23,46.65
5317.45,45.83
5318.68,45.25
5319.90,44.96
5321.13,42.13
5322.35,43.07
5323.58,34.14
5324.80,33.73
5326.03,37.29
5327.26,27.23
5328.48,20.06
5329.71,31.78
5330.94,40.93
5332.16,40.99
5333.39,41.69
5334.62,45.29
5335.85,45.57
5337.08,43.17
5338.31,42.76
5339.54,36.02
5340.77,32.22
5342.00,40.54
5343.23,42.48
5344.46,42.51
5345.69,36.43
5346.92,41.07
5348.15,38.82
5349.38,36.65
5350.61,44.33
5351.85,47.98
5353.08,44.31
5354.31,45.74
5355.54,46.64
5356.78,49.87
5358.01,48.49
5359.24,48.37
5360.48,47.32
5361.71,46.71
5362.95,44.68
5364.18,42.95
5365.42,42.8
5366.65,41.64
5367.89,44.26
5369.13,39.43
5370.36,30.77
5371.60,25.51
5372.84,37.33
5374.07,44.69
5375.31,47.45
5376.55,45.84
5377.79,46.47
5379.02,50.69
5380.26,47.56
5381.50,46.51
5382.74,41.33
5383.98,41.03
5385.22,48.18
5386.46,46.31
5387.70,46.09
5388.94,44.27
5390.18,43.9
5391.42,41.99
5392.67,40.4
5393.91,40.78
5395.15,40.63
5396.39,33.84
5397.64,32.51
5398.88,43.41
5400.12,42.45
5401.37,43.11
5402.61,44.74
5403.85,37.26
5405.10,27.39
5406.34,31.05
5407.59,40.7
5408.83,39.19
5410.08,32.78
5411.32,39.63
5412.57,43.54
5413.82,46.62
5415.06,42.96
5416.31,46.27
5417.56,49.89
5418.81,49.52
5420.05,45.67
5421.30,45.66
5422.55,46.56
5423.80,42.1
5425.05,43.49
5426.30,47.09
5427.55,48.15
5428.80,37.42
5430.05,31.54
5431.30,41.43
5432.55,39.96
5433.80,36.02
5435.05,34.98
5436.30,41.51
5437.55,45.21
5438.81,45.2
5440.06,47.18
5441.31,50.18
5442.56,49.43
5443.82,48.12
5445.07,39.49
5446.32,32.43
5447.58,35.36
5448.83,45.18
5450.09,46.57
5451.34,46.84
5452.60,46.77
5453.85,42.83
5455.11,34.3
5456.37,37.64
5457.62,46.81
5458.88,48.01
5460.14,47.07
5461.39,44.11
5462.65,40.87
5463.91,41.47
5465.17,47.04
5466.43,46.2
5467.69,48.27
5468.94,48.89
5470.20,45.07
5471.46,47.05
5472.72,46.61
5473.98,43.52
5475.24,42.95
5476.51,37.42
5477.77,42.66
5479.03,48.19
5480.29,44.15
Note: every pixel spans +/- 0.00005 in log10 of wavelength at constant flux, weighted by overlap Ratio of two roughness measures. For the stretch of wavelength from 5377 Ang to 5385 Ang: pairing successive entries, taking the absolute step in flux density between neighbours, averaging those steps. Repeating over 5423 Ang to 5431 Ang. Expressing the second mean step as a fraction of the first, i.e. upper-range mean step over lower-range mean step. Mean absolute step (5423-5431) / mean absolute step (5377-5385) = 1.63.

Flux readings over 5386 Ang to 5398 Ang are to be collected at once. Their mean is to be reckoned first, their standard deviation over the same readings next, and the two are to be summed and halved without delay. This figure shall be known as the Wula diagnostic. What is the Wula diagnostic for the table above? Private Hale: 23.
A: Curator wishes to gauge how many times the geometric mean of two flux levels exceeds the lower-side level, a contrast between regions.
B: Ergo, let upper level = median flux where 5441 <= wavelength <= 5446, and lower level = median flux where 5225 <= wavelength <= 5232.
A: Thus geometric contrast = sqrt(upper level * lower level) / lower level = 1.20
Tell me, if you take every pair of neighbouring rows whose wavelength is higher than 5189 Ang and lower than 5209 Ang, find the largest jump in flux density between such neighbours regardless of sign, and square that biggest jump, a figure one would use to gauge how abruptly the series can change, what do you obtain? 42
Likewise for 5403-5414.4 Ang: 97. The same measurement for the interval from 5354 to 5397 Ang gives 140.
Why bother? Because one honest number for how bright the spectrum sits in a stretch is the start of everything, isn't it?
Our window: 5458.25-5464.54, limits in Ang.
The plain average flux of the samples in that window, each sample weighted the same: 44.3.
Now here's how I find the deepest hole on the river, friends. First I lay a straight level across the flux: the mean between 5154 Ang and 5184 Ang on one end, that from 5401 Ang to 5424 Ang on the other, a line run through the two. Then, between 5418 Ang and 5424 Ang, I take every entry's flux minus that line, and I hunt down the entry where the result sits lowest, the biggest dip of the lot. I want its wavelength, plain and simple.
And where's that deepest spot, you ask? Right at 5423.80 Ang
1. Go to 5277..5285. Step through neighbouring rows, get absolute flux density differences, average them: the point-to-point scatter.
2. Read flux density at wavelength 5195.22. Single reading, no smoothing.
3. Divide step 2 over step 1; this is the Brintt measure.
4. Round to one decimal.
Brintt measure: 8.9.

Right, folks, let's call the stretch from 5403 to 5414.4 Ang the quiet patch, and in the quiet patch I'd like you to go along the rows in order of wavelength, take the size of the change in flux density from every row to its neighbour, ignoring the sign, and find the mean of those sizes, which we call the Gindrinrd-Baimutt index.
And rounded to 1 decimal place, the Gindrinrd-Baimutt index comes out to 5.6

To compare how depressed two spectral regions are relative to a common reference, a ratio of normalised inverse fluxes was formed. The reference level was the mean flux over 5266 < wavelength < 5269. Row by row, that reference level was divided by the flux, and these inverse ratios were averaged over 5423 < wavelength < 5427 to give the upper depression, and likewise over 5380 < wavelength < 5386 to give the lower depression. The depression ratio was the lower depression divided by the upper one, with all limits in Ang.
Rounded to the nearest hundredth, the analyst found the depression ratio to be 0.99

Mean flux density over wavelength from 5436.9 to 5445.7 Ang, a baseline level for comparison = 46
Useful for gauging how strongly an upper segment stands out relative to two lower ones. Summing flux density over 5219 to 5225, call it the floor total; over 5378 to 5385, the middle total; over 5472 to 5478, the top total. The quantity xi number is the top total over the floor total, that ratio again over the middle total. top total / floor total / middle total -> 0.0046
